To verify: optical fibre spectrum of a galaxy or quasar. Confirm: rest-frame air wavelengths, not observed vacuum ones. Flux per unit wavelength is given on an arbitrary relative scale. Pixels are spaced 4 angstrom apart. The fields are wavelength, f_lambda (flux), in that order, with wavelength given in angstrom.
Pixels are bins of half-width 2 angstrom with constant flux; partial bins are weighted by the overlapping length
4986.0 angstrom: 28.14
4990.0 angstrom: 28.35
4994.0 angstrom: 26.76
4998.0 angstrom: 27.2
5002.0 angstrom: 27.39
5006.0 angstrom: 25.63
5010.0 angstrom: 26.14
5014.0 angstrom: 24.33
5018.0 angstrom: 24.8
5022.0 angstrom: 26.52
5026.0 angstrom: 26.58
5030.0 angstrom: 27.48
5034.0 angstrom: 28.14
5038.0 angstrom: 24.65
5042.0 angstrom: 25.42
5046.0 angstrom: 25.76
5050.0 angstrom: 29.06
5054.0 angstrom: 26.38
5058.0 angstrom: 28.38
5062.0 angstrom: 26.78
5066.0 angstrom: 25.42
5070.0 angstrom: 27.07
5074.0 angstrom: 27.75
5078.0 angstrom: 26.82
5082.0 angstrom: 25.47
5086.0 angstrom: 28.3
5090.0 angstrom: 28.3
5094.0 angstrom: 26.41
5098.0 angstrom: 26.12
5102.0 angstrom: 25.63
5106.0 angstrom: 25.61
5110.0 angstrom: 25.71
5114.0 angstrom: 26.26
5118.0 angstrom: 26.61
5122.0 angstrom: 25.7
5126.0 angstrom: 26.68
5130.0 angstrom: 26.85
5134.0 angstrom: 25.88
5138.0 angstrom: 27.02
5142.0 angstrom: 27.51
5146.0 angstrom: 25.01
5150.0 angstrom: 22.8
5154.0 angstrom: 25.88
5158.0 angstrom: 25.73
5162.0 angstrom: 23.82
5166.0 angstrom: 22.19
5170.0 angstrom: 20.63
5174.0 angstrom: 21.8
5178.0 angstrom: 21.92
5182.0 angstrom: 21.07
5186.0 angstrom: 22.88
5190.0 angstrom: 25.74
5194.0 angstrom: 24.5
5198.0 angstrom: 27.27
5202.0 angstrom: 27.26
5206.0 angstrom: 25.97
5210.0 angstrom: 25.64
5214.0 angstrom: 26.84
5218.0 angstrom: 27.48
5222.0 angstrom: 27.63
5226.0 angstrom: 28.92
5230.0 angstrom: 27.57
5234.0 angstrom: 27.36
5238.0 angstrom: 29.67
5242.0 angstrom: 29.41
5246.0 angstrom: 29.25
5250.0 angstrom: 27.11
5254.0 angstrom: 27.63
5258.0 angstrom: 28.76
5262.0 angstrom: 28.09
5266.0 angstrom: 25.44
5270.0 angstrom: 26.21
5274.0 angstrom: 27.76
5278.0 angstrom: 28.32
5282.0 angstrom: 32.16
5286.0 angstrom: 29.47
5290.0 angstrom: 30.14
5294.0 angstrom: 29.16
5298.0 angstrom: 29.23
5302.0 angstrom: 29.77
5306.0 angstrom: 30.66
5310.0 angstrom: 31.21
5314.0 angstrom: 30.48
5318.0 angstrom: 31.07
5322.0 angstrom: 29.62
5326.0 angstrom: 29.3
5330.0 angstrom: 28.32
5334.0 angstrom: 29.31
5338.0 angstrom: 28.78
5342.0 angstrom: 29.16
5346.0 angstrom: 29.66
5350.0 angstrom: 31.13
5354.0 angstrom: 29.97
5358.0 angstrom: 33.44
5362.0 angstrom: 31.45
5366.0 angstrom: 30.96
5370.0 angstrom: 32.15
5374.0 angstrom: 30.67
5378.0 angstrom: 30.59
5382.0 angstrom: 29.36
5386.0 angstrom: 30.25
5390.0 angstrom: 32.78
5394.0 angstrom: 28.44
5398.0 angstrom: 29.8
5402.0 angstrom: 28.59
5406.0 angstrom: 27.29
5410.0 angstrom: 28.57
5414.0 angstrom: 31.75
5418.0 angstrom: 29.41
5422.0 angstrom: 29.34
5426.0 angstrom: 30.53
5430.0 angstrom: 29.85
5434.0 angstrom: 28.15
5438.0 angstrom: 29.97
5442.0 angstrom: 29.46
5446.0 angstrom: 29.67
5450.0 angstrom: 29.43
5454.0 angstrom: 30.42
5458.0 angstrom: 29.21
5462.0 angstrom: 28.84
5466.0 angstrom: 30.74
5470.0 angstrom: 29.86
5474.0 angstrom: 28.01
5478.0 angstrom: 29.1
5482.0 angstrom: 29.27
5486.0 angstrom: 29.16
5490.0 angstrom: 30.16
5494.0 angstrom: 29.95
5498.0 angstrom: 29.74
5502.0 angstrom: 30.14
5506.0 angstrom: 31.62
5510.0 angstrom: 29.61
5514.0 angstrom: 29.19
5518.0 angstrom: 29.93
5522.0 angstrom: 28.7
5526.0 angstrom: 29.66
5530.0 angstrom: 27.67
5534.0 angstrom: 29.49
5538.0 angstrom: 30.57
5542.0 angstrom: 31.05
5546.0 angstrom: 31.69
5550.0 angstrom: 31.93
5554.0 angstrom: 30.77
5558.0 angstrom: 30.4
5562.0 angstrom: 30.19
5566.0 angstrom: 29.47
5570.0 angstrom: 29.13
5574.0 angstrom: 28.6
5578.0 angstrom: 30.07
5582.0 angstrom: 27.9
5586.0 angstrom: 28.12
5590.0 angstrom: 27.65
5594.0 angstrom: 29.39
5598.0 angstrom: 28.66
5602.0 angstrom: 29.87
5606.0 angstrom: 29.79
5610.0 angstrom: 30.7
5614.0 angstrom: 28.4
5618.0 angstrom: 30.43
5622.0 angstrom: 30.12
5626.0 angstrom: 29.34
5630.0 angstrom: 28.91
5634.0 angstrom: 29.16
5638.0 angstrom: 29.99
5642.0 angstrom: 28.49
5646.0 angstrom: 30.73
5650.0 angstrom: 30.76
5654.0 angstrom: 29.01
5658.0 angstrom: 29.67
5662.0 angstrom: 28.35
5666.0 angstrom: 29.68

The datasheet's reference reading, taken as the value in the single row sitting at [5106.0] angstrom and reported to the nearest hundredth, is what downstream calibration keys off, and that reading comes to 25.61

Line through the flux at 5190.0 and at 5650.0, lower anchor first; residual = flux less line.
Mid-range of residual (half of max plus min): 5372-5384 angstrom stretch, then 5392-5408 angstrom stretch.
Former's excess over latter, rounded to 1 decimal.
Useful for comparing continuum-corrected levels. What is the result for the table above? 1.7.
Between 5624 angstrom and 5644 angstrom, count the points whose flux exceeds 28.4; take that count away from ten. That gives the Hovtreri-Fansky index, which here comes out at 5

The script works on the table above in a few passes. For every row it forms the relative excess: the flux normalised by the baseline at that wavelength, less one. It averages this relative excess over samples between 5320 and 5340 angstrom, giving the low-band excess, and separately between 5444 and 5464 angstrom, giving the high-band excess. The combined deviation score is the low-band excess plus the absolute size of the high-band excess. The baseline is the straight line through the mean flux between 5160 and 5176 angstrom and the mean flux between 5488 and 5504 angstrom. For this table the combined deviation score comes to 0.14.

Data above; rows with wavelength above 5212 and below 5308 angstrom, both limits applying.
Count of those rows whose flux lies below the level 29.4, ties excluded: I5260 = 17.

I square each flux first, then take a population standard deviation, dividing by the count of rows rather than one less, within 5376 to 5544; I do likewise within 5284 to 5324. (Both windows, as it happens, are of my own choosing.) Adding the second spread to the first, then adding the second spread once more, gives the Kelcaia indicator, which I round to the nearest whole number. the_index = 148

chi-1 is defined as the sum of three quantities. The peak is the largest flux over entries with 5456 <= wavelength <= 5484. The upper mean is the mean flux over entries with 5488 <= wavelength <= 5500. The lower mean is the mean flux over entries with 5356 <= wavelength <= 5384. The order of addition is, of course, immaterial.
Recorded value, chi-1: 91.9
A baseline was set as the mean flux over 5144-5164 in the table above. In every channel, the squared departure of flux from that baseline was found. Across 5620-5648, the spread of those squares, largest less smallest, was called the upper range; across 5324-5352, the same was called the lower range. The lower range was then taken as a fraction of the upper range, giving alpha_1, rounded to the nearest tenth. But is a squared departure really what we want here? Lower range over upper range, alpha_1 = 1.3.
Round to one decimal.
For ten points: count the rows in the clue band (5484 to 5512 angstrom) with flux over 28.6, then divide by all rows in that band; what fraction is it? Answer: 1.0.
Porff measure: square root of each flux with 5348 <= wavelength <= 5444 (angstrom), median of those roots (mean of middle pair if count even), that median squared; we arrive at 30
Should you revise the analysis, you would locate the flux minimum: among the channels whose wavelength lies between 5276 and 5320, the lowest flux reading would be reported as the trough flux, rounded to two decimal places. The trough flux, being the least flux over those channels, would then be 28.32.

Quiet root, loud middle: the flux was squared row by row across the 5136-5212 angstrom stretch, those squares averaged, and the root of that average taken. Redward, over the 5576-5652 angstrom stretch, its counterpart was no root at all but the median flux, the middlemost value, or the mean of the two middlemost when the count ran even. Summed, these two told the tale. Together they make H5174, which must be 53.9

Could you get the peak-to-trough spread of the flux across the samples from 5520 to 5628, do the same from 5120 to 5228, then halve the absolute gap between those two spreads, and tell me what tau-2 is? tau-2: 2.0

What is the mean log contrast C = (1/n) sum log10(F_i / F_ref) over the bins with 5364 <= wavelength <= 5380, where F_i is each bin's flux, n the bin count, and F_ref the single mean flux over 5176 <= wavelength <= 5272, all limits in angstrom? 0.07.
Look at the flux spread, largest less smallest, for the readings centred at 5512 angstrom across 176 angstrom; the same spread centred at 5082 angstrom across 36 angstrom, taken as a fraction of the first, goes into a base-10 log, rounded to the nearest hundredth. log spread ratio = -0.17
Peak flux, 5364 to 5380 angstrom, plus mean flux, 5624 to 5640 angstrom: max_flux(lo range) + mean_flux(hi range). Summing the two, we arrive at 61.5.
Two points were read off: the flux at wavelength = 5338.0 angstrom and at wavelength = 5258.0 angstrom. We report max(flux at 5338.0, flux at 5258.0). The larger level 28.8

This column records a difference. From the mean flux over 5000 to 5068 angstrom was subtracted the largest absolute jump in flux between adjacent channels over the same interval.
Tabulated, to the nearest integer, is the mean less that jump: 23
